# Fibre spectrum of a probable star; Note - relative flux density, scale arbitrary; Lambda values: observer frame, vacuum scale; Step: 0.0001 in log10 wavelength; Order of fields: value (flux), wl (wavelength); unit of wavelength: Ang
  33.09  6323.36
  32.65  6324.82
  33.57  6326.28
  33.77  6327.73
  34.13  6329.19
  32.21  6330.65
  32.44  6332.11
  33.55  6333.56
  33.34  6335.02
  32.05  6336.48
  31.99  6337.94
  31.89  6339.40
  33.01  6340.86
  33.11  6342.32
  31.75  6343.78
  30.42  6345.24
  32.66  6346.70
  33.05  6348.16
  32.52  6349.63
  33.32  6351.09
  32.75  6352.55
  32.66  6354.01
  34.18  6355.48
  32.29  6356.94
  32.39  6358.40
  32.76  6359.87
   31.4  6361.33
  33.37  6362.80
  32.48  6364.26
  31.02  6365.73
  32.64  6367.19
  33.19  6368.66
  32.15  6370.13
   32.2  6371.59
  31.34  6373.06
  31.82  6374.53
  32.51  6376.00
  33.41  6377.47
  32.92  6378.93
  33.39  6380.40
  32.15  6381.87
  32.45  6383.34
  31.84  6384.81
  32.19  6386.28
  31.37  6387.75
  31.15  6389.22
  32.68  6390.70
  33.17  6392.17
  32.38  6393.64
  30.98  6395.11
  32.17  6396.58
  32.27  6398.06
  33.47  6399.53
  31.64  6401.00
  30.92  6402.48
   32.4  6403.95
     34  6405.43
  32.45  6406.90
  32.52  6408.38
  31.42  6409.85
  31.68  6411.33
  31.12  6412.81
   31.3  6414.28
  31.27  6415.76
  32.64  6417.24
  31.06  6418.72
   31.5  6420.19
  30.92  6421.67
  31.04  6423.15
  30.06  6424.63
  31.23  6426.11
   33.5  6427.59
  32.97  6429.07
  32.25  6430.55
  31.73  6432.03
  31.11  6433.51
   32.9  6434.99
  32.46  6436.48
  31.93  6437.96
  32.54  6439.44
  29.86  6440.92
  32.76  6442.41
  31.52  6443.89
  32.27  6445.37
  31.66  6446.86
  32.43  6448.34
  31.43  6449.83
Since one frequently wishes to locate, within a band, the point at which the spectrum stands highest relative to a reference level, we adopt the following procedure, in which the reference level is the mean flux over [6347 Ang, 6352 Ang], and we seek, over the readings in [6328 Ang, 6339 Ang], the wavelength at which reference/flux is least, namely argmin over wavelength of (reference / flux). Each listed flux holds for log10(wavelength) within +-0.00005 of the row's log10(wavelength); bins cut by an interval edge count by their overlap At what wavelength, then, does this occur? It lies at 6329.19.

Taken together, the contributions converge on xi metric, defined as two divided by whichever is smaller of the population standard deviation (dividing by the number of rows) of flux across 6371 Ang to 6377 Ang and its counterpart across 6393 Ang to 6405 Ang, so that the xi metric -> 4.6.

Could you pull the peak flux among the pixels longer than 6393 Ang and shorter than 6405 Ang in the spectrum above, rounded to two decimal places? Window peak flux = 33.47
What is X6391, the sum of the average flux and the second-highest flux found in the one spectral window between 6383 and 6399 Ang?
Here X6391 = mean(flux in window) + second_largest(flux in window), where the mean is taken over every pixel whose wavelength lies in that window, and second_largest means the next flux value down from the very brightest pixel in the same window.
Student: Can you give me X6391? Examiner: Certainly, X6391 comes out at 64.7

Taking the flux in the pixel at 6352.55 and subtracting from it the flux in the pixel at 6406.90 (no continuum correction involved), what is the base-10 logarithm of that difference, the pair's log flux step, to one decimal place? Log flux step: -0.5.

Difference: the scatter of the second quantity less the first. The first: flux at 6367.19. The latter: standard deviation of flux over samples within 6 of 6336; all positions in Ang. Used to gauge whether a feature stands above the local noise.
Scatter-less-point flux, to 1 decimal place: -32.0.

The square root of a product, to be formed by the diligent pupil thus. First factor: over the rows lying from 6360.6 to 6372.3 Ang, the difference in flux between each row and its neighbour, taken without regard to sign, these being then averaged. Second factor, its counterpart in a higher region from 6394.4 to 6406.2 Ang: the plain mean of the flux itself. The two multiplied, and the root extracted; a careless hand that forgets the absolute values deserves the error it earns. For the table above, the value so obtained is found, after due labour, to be 5.9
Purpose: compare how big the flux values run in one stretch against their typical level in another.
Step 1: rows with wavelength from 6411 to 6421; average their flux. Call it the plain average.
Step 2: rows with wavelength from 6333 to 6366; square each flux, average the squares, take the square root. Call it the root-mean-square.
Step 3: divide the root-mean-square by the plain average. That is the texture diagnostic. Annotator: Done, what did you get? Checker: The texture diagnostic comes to 1.03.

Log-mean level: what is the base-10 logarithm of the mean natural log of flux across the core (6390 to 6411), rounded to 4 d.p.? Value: 0.5410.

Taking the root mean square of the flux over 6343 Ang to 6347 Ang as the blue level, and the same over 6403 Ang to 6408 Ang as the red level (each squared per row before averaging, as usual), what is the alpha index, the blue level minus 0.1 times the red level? 28.3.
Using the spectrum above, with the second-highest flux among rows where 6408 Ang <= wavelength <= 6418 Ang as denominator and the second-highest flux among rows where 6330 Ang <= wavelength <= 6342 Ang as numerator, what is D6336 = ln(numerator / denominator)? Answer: 0.02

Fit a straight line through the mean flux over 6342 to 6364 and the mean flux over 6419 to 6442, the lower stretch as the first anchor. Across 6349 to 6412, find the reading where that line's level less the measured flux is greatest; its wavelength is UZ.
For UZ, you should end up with 6365.73 Ang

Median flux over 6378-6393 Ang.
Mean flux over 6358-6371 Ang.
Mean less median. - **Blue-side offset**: 0.1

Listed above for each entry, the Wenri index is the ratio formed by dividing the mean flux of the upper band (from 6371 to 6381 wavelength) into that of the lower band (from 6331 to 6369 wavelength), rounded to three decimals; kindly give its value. 1.001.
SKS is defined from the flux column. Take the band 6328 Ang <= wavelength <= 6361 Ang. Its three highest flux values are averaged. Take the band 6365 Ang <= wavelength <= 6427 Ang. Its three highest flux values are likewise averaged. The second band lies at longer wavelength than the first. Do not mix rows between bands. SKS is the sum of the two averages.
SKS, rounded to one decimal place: 67.6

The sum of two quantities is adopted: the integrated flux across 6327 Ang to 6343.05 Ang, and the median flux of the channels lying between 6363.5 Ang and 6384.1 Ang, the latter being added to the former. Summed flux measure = 560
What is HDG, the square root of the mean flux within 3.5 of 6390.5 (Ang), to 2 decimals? 5.67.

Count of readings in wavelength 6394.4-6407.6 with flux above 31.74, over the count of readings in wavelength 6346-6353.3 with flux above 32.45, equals 1.20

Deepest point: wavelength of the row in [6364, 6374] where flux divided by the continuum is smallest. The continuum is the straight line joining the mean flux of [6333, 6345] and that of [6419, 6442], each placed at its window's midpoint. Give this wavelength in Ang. 6365.73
